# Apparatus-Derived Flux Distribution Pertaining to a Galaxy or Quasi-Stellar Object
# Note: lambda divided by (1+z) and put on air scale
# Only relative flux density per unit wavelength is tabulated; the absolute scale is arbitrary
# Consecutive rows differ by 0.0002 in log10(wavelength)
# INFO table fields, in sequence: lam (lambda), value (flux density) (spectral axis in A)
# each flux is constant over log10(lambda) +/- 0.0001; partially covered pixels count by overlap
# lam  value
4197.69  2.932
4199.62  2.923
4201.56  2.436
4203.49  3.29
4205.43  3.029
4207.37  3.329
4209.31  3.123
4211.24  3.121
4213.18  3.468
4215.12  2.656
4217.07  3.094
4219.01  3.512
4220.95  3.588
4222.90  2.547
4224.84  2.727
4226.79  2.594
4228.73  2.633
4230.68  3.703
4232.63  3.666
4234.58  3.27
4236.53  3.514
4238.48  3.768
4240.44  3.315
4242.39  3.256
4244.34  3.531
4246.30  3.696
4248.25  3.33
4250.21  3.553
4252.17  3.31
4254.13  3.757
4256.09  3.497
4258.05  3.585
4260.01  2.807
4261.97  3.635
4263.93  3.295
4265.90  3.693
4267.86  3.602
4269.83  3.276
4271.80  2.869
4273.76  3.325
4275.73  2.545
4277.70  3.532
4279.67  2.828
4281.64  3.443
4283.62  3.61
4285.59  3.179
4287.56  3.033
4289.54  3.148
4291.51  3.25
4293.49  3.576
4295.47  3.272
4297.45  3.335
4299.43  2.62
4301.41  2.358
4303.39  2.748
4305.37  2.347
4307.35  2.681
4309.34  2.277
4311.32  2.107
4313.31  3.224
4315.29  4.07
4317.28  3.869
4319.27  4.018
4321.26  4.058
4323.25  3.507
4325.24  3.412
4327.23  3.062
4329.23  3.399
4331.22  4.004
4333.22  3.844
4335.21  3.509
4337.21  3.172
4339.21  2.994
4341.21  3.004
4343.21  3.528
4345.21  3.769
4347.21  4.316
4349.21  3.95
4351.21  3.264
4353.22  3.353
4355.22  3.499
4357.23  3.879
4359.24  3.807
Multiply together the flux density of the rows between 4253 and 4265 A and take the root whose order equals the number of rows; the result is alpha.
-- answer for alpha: 3.41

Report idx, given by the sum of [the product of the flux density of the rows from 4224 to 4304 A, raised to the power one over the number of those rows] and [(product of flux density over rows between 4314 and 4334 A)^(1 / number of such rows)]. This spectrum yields 6.9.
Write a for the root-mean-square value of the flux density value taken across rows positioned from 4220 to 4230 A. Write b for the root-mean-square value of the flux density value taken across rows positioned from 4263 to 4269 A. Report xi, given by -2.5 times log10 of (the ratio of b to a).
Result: -0.24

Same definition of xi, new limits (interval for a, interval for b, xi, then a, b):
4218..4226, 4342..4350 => -0.24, 3.13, 3.90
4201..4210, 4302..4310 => 0.21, 3.06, 2.52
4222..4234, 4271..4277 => 0.03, 3.02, 2.93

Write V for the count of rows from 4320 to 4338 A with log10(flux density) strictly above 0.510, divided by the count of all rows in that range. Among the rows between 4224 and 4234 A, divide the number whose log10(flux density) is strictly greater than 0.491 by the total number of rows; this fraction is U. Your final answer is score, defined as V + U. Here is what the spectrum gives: 1.18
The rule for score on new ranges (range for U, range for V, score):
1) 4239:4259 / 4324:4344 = 1.60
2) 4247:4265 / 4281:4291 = 1.29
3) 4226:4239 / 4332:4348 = 1.34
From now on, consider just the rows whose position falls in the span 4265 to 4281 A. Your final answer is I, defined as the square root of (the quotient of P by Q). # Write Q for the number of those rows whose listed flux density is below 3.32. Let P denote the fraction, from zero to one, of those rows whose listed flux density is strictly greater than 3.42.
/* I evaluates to 0.31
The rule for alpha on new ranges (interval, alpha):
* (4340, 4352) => 3.61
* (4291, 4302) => 3.04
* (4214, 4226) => 2.99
